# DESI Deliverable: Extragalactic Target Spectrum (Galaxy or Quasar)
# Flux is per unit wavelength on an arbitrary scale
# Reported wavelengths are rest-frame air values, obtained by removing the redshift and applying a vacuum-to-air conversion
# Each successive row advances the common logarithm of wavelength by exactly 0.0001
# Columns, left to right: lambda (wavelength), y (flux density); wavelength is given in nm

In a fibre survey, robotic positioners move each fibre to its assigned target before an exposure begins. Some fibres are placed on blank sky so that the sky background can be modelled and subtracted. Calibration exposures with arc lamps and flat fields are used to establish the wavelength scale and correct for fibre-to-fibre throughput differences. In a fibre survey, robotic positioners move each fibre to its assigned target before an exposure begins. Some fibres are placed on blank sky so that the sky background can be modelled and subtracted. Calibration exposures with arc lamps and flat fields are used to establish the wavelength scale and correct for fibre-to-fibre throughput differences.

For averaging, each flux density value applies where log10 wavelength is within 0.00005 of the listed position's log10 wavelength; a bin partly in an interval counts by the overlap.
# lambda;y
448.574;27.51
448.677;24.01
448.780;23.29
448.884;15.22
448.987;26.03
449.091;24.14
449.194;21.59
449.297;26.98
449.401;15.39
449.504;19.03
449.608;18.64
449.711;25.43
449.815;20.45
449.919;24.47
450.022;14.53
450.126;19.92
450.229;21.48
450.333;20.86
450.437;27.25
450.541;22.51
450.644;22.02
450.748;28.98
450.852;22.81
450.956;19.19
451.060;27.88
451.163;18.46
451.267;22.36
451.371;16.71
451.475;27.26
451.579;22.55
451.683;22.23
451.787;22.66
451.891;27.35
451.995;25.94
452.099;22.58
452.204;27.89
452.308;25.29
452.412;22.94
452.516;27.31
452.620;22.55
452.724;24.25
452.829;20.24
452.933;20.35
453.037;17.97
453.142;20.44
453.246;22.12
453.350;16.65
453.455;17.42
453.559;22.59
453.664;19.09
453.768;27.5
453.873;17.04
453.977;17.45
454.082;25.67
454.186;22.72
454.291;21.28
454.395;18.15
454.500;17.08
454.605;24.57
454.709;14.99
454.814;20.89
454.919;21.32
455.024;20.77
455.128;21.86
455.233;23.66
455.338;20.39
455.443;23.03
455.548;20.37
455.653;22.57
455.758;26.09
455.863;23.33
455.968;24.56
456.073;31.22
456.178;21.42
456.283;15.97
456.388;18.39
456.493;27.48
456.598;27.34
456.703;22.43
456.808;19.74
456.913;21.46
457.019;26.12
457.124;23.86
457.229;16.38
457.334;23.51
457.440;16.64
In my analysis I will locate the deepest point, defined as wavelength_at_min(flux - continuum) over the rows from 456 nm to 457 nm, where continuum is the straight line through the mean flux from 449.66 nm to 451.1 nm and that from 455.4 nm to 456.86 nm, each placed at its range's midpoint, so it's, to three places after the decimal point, 456.283 nm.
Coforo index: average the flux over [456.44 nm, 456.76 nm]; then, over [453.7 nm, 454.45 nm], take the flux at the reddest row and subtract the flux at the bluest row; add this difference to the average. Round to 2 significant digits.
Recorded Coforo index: 16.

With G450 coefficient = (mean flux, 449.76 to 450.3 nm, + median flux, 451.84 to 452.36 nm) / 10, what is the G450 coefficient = 4.6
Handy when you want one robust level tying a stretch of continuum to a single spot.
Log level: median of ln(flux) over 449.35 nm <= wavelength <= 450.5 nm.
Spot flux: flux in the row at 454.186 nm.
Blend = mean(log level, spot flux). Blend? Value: 12.9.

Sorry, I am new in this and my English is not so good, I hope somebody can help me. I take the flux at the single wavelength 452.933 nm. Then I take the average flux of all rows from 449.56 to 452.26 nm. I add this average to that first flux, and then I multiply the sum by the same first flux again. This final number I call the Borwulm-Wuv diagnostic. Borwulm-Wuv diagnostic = 878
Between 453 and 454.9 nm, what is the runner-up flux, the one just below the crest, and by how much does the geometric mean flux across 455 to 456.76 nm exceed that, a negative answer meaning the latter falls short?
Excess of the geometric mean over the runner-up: -3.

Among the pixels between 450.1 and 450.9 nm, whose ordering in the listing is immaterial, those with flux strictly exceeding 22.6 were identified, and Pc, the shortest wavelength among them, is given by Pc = 450.437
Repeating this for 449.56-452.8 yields 449.711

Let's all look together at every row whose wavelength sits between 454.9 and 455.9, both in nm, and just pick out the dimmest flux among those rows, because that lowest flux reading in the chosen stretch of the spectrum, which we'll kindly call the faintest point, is 20.37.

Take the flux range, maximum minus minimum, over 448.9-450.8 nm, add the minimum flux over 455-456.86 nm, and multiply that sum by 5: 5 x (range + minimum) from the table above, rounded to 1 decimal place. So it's 152.1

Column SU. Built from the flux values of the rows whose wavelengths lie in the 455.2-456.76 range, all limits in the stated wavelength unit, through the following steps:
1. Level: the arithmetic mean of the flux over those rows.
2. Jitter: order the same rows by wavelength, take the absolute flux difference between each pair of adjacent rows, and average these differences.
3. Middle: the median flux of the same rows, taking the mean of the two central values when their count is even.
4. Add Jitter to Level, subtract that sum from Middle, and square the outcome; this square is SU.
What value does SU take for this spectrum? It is 18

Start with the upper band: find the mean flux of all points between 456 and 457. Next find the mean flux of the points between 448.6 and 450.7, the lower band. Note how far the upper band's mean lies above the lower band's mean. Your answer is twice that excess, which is 2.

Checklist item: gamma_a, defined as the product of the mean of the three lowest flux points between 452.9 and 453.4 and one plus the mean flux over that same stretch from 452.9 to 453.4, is 376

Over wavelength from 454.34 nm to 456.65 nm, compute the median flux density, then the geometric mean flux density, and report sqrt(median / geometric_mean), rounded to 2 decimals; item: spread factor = 1.00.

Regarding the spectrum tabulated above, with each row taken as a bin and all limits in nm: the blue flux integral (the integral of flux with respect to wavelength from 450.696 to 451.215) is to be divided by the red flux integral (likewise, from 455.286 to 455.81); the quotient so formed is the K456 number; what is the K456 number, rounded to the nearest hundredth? 1.03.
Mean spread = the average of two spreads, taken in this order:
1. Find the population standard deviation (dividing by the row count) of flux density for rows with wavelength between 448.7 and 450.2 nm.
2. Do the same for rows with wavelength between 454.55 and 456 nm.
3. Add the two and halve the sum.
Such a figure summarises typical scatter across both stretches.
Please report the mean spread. 3.3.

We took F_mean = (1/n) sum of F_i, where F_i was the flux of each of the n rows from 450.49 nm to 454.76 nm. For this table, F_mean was 22.1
